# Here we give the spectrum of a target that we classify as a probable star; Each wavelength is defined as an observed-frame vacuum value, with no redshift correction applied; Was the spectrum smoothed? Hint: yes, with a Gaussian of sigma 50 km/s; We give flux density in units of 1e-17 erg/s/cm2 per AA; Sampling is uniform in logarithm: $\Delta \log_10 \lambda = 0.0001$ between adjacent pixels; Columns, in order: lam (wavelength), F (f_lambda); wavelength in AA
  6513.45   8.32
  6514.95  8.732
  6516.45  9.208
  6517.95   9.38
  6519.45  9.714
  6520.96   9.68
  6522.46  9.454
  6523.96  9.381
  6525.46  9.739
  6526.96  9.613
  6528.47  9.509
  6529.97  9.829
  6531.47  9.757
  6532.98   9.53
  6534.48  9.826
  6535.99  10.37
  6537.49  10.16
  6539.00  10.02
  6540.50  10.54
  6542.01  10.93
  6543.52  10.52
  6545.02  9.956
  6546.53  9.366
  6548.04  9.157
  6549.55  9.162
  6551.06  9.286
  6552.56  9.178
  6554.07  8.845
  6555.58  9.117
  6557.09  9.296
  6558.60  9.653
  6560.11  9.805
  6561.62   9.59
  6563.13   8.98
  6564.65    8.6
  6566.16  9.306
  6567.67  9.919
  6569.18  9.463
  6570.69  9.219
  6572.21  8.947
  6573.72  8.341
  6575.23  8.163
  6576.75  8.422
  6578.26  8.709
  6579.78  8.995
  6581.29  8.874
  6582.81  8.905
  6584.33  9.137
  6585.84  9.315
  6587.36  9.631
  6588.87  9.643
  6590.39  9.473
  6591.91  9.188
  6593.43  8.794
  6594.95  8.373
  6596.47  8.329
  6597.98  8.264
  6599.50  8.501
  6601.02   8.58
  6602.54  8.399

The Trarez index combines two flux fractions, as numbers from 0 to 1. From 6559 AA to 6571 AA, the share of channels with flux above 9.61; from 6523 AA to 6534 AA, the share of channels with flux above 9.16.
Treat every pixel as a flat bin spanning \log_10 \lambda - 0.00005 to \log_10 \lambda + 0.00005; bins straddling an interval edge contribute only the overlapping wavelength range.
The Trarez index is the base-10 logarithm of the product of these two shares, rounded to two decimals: -0.60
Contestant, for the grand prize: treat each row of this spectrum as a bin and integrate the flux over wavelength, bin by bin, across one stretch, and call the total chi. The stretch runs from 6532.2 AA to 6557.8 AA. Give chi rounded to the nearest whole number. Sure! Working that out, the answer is 249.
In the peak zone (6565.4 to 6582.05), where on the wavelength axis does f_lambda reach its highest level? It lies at 6567.67 AA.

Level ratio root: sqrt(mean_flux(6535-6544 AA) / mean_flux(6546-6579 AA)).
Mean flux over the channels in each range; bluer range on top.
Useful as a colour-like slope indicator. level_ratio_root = 1.07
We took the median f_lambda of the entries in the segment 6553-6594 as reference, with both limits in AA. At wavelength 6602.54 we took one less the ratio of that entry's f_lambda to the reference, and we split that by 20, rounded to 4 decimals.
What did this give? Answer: 0.0040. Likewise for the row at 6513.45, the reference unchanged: 0.0045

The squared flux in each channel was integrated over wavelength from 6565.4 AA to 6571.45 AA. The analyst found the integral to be 544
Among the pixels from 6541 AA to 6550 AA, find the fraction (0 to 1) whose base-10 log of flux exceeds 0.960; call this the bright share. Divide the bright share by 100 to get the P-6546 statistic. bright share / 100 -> 0.010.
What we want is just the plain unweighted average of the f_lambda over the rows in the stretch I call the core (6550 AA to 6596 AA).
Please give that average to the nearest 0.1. 9.1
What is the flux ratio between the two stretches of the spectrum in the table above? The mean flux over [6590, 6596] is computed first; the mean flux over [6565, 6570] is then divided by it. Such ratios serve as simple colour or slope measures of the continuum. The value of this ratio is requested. 1.07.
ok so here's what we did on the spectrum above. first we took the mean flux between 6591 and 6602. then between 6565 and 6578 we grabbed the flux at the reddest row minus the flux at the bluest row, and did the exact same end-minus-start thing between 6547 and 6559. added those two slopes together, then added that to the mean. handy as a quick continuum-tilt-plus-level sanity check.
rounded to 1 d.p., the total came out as 8.2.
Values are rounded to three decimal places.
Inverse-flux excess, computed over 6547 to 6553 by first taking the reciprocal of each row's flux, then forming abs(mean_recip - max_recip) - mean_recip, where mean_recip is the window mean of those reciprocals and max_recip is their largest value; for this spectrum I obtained -0.108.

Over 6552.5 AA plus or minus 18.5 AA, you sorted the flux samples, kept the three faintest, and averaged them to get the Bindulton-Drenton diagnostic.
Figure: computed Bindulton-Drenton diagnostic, 8.8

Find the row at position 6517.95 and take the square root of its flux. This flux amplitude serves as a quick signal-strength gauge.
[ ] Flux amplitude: 3.06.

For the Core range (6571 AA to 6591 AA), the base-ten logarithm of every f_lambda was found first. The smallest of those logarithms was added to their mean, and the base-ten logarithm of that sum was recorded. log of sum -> 0.270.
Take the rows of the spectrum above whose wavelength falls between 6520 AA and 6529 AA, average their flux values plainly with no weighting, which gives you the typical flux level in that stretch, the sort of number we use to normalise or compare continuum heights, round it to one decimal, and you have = 9.6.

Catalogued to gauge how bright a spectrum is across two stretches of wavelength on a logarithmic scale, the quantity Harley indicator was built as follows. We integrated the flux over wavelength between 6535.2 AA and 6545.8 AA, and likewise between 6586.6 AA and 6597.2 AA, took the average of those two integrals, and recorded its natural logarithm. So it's 4.63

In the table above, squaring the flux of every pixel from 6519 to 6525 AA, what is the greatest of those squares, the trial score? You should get 94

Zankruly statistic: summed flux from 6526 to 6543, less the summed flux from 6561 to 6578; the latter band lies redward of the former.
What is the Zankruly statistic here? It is 11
